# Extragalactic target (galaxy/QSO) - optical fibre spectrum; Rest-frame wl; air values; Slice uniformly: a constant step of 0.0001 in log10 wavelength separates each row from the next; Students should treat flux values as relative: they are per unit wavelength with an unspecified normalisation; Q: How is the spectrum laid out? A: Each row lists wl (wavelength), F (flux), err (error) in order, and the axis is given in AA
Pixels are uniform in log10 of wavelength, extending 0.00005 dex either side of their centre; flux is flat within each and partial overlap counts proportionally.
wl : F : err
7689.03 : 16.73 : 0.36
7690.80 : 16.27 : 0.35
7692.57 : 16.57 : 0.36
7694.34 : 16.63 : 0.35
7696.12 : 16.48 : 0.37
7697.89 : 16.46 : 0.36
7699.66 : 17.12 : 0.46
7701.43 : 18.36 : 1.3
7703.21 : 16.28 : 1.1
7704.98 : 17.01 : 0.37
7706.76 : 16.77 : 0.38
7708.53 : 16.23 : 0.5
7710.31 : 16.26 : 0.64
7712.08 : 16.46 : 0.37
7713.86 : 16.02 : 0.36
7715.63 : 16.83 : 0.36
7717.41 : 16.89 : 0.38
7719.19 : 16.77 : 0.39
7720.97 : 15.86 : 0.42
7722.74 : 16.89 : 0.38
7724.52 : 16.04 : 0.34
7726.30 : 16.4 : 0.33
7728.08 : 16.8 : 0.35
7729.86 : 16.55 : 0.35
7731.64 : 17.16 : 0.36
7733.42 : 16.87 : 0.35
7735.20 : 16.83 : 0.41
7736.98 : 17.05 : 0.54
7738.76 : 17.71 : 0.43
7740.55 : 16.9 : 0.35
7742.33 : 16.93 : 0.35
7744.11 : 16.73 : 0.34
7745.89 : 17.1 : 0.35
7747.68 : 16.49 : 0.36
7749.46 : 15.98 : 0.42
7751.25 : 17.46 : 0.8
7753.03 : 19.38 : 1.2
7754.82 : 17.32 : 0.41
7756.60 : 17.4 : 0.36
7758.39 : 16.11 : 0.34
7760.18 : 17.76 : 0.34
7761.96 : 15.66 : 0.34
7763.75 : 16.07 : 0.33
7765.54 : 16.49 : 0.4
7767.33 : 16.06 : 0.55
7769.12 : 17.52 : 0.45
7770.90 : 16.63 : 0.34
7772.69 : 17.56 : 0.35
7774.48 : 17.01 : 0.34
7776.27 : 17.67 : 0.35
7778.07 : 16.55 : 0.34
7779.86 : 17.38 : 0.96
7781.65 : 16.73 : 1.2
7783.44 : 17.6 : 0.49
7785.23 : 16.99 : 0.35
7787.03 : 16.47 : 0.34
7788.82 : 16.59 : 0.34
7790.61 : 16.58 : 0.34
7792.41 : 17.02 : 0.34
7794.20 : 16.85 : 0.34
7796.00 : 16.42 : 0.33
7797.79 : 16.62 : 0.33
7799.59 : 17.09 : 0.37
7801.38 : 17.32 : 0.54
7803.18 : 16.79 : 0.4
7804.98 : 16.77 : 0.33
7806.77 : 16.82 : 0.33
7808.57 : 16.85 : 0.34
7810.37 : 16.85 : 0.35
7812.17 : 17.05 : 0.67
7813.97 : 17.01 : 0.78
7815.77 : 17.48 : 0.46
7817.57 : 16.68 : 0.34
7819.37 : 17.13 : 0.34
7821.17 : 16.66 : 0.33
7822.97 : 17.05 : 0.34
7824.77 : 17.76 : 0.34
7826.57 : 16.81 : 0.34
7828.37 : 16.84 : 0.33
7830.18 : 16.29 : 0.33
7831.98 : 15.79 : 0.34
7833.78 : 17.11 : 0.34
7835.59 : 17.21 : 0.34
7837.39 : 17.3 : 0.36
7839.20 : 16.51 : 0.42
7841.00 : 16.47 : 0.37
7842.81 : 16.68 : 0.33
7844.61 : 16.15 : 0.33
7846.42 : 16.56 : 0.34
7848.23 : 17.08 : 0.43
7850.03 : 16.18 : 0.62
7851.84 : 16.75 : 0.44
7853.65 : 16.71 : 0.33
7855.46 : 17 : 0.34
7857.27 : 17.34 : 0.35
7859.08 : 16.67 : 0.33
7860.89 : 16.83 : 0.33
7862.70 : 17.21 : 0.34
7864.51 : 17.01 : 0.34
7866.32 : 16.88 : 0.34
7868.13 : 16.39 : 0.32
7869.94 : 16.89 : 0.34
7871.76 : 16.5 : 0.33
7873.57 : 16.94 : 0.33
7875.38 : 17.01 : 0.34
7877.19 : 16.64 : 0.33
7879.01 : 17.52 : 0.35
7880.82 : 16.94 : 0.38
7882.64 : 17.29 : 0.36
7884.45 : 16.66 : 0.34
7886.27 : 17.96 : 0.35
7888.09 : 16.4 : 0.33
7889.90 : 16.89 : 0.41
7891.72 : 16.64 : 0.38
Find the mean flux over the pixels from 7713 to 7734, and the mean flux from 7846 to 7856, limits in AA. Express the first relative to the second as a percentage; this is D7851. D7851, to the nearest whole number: 99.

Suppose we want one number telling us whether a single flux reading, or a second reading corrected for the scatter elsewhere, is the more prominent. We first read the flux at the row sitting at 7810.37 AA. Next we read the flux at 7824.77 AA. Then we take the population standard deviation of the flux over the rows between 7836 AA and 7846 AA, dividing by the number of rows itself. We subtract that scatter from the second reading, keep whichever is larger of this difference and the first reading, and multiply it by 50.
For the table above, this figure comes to 869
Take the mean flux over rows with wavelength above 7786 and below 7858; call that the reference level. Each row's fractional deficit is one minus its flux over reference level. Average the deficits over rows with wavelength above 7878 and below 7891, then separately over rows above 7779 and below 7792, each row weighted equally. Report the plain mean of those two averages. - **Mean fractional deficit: -0.011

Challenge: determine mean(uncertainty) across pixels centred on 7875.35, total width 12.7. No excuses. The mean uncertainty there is 0.343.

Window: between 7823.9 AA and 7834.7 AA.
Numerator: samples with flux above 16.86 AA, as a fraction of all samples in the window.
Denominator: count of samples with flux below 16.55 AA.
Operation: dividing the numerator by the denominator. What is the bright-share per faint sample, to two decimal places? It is 0.17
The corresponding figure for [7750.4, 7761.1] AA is 0.83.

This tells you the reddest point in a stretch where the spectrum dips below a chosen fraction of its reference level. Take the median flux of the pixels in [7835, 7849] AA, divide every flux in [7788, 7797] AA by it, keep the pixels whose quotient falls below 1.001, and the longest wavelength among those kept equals 7796.00 AA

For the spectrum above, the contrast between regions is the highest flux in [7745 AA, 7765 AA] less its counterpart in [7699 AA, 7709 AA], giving 1.0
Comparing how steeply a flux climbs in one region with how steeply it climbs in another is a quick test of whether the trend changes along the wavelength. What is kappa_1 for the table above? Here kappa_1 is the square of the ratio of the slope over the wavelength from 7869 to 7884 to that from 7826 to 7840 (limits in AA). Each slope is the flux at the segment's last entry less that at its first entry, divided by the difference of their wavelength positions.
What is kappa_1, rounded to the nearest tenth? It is 1.8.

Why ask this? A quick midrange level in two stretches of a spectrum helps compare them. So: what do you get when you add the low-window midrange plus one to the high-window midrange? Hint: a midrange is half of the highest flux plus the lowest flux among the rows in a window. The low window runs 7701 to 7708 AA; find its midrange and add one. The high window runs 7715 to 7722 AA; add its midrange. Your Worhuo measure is 34.7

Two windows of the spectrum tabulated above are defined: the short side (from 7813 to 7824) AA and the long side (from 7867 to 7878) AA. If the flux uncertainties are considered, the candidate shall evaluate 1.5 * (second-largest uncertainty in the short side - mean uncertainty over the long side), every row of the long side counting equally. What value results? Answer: 0.19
